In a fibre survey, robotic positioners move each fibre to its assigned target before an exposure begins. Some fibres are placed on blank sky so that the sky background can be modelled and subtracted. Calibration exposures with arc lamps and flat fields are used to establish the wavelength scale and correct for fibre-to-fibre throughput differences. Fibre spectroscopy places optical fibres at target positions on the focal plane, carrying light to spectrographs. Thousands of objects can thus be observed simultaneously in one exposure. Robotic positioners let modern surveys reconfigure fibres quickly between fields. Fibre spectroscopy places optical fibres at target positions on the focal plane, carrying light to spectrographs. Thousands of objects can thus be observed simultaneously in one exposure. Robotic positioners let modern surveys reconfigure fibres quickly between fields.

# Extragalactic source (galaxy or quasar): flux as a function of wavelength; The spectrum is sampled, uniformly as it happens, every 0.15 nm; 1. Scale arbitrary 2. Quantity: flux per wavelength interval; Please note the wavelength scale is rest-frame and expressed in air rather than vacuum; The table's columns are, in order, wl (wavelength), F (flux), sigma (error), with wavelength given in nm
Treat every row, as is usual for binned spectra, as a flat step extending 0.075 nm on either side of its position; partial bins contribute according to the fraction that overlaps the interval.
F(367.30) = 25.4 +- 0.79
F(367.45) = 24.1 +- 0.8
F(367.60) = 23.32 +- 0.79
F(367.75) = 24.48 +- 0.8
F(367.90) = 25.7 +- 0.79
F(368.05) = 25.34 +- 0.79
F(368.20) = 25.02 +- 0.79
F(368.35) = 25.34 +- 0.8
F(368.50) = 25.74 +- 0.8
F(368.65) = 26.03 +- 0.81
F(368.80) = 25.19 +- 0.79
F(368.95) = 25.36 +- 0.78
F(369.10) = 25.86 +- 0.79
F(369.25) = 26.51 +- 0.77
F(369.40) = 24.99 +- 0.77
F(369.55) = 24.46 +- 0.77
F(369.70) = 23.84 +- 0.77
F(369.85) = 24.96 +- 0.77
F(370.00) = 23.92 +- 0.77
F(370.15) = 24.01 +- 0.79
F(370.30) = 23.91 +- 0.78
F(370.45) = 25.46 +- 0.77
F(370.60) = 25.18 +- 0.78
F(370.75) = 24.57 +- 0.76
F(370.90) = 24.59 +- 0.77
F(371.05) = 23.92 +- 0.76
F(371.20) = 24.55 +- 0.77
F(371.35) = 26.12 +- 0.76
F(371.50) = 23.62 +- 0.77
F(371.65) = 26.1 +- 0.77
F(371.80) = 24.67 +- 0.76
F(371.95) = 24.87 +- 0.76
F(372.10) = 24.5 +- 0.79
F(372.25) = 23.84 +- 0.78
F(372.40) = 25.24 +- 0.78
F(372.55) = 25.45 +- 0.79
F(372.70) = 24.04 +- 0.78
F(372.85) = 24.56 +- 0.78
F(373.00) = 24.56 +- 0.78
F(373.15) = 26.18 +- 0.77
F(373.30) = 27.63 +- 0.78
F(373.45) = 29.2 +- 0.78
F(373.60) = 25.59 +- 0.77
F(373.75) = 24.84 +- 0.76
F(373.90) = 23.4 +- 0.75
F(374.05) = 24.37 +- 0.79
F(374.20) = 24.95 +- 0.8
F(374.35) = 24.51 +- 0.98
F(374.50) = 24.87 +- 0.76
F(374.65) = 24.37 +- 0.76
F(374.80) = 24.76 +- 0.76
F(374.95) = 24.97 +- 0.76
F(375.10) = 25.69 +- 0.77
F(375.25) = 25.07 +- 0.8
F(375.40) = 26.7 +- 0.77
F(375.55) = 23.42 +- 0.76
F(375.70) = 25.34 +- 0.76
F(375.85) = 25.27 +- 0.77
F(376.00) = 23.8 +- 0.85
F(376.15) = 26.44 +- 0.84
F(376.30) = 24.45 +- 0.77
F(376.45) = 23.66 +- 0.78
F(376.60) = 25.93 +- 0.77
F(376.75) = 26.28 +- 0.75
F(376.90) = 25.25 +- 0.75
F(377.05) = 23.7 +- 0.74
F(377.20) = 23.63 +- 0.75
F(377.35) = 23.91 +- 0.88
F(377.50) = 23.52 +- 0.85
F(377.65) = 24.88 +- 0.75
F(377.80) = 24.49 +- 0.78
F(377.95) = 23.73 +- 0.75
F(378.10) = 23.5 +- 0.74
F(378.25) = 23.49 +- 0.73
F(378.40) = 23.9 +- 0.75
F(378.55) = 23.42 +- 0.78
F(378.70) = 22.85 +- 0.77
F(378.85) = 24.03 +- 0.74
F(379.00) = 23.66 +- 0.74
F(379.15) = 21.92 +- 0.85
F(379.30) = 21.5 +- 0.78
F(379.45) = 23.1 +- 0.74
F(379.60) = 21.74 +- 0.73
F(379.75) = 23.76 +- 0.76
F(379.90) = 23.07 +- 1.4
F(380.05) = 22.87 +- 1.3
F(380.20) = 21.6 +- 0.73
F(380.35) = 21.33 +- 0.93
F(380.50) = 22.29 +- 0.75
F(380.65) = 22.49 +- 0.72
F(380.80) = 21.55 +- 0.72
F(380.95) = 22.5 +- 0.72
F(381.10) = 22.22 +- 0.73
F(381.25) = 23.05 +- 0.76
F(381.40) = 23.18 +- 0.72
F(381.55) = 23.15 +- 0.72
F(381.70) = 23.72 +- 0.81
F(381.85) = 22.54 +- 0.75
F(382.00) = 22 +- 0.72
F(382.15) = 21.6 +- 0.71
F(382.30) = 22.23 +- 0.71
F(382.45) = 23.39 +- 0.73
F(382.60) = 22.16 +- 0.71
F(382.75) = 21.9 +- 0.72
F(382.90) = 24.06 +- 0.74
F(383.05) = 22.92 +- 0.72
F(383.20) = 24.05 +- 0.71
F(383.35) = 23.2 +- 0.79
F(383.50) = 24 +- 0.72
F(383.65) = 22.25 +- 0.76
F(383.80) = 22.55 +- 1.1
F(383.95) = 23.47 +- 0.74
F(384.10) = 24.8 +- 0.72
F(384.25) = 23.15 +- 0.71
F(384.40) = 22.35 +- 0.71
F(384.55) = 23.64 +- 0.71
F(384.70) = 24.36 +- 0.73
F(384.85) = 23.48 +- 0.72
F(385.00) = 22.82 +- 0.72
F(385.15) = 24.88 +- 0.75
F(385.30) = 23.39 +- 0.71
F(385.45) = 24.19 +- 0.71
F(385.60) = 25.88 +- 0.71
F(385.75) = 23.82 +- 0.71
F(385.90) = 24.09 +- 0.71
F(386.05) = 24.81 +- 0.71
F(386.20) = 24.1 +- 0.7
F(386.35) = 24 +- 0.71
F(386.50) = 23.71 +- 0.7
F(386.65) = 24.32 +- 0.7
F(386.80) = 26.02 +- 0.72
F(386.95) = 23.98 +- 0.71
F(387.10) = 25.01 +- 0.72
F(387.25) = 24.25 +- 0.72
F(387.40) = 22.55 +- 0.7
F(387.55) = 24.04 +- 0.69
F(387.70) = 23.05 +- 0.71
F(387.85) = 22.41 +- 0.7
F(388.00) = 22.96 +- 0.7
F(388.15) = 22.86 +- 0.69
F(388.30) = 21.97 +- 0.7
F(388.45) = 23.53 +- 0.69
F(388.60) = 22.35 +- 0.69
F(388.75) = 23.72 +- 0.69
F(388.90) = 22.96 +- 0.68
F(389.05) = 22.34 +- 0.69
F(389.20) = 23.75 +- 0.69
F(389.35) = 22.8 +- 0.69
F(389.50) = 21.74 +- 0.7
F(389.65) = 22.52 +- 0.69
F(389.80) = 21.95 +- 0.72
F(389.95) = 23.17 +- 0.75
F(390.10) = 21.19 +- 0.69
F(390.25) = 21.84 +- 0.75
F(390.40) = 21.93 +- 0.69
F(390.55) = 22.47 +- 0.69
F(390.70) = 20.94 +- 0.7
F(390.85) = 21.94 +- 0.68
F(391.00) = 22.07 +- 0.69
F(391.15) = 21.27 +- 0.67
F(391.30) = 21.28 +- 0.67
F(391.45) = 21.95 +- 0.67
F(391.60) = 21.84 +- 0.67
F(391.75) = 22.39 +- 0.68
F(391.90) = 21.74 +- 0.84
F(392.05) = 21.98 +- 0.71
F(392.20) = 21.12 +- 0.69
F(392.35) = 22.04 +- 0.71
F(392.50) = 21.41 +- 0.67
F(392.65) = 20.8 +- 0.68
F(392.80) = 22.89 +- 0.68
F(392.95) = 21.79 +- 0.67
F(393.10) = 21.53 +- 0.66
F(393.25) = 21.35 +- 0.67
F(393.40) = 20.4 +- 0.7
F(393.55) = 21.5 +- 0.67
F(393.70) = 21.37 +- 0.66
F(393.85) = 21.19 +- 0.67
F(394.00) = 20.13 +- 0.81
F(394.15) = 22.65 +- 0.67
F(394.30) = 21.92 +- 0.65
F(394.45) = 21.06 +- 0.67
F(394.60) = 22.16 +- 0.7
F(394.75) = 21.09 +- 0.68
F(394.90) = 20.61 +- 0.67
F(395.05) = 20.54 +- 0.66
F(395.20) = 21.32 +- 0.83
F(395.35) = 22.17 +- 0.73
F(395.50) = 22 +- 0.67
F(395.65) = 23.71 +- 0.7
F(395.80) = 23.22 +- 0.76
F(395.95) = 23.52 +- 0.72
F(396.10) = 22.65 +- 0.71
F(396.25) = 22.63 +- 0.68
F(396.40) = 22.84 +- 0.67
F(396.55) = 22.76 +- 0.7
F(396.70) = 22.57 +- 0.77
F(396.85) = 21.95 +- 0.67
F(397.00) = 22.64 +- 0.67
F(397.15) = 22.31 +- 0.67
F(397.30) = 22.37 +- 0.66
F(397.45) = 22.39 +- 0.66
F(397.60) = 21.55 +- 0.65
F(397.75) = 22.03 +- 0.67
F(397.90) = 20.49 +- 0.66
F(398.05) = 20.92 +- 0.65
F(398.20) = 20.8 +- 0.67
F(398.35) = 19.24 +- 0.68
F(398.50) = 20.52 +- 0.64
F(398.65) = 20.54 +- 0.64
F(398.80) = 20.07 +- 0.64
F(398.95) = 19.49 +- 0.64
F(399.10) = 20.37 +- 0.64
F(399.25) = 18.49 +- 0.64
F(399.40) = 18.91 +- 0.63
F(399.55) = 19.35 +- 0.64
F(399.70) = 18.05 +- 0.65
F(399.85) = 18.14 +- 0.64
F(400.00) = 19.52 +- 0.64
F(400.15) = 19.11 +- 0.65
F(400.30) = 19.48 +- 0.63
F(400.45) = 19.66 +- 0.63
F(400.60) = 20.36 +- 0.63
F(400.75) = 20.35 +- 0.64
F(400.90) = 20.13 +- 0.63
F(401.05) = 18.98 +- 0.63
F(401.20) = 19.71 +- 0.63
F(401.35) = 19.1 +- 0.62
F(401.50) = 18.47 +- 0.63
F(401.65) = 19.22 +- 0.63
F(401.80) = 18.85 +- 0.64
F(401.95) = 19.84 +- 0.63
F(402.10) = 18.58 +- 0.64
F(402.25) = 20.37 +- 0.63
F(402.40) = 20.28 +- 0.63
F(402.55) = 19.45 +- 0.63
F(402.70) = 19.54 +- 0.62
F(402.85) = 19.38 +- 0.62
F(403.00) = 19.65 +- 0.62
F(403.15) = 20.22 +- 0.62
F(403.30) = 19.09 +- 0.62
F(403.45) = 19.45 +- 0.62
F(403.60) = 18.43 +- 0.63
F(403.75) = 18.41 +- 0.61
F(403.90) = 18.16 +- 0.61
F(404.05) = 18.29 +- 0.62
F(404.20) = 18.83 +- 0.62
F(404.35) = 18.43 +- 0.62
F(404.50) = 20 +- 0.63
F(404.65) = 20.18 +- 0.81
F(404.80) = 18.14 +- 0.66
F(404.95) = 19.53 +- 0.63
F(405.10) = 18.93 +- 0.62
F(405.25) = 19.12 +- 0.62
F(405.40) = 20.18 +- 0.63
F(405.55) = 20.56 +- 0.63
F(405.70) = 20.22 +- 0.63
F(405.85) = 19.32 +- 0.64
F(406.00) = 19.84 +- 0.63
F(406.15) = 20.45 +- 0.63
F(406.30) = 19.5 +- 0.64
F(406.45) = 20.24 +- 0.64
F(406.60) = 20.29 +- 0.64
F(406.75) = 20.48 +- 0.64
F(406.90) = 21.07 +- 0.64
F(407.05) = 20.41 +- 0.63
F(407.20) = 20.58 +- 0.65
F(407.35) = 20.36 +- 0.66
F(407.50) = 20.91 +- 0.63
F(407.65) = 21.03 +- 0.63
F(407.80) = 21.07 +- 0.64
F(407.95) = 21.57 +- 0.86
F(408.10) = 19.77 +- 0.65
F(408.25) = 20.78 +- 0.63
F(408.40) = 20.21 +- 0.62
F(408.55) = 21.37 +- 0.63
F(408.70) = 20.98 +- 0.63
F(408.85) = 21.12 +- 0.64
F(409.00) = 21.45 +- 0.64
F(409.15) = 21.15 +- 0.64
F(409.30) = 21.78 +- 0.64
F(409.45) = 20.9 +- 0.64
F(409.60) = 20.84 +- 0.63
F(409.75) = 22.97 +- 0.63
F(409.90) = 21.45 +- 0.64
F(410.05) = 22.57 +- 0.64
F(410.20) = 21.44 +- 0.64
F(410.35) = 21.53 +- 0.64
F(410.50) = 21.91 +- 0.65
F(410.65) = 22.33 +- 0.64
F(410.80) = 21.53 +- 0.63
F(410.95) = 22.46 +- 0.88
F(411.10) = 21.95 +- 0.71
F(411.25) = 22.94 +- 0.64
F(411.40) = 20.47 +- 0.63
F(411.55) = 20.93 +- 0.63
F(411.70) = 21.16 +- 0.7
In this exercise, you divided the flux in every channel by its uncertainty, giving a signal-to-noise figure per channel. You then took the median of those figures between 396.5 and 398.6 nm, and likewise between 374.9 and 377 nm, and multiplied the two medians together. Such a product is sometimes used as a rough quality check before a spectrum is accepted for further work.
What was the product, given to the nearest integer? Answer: 1072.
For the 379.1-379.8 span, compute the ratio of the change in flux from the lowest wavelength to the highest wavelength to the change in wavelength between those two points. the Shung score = 3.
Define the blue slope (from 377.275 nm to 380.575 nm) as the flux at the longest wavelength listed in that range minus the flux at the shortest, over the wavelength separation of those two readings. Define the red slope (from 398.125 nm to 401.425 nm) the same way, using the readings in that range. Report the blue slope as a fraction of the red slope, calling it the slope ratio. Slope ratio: 1.0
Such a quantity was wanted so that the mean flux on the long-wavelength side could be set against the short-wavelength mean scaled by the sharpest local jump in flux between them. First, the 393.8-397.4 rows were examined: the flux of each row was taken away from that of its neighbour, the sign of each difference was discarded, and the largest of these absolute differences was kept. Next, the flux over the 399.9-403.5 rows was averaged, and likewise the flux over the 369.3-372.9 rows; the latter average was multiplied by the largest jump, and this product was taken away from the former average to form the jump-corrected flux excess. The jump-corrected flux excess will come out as -43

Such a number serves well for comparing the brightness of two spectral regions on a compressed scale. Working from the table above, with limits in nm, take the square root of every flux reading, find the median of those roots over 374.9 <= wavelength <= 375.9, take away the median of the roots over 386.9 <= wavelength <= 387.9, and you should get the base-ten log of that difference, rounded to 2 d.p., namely -0.89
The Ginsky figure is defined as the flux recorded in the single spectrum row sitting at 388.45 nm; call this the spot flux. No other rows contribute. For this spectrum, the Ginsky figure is 23.53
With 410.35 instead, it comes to 21.53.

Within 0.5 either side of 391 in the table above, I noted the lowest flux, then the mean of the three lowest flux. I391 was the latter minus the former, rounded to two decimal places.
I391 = 0.22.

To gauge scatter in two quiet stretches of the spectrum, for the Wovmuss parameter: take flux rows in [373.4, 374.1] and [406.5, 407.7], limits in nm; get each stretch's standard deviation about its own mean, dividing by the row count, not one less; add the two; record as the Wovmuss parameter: 2.3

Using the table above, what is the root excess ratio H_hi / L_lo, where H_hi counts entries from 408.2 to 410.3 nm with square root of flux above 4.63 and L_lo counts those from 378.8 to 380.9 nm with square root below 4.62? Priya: 6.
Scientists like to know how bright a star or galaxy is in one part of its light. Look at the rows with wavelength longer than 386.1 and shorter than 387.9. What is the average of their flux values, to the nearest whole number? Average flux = 24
